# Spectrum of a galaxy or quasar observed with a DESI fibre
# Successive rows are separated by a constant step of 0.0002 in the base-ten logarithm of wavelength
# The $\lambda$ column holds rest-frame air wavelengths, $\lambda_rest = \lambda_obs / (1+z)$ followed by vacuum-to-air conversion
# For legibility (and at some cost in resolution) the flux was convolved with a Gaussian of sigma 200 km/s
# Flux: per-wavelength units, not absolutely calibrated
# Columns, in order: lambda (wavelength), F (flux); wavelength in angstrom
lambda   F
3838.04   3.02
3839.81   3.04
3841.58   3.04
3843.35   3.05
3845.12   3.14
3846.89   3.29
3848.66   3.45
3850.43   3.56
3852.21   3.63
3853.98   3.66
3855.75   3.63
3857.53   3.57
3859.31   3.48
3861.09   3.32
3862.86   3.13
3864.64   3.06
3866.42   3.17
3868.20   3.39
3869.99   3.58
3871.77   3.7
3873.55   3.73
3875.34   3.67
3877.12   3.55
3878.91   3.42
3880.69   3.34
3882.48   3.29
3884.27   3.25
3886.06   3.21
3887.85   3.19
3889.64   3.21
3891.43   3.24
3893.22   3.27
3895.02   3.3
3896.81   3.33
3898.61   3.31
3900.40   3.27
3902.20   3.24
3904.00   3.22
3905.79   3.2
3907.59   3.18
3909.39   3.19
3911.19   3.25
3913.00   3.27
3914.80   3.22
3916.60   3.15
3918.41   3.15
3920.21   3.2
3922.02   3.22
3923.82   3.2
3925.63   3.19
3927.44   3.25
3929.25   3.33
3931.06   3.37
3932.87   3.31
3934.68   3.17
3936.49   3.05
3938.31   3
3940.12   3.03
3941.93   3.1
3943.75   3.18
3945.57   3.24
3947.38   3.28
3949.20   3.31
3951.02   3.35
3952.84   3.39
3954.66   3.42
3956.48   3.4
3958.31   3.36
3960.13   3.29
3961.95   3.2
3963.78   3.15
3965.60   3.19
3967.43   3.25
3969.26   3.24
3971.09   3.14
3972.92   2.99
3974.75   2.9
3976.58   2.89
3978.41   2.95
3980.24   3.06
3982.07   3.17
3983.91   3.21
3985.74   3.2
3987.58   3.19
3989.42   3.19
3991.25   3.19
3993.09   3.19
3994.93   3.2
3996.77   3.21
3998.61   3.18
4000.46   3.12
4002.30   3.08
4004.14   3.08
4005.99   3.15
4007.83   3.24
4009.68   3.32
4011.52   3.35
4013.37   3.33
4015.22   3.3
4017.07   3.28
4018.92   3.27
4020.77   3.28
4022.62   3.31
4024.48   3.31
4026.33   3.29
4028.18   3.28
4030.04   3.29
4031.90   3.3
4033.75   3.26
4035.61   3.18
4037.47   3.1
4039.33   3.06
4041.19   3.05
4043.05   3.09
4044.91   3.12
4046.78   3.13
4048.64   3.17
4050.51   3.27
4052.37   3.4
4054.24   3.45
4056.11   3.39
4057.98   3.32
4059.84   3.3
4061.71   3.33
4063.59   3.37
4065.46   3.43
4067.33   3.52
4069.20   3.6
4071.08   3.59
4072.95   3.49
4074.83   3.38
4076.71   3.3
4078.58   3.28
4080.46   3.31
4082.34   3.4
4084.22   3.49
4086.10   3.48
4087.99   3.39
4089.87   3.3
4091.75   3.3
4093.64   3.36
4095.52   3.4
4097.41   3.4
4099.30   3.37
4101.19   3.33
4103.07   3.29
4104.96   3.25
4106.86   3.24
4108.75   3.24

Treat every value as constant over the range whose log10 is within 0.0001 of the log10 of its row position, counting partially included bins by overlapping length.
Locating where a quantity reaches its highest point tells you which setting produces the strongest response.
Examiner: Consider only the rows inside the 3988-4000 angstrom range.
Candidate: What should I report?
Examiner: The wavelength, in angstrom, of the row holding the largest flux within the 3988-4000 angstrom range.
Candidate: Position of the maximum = 3996.77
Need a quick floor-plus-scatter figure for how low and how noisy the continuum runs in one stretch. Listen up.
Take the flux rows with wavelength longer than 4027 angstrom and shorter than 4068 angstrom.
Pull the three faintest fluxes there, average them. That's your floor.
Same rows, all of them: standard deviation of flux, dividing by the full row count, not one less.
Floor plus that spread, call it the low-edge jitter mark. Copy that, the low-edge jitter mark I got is 3.20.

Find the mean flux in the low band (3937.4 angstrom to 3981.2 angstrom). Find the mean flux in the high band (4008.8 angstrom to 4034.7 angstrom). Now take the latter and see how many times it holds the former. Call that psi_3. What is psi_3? 1.04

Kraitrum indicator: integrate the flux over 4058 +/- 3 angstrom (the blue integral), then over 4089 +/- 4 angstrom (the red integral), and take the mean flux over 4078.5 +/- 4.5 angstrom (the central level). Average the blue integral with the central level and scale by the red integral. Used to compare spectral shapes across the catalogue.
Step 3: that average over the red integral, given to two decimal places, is 0.43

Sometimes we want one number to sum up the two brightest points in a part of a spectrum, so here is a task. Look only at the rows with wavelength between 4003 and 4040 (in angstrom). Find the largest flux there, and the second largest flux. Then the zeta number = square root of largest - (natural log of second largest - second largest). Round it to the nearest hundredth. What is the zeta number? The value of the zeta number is 3.96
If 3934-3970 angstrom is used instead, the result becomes 4.03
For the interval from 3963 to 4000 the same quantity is 3.87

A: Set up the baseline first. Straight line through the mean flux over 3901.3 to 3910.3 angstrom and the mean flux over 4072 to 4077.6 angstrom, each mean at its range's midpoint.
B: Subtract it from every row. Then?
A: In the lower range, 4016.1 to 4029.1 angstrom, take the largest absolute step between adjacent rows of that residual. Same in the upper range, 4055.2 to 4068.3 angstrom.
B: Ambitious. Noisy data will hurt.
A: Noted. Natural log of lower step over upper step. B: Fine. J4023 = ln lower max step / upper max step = -1.1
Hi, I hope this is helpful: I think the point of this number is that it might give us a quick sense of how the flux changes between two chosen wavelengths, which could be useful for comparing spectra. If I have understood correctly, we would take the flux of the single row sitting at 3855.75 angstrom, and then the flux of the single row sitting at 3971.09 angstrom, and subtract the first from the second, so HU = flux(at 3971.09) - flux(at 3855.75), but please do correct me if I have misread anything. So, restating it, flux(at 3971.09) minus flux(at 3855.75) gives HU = -0.49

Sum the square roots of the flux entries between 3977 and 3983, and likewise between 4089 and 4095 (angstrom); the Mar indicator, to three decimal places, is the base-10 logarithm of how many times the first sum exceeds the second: -0.018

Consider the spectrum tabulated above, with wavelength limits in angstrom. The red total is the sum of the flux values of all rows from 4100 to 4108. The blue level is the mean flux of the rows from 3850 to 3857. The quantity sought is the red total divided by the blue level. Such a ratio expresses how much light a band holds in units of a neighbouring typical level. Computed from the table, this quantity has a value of 3.6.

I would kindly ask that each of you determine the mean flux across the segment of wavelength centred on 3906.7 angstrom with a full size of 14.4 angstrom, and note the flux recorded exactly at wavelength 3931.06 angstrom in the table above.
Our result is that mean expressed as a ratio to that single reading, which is 0.96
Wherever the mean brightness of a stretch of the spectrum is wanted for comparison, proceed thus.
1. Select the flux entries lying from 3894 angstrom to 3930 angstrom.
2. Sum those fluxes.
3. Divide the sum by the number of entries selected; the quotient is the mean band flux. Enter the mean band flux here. 3.23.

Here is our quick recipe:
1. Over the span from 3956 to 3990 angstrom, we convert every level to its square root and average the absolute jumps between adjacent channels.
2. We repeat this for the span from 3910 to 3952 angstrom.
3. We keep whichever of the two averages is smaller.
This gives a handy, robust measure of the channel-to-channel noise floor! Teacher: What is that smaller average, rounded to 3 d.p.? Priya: 0.014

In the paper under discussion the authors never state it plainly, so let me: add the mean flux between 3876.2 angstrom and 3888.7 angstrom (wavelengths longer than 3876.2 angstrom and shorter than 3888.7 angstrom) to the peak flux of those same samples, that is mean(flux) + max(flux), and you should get 6.9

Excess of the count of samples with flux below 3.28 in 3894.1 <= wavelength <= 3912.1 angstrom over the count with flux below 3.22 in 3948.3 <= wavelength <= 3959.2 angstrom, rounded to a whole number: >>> 7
